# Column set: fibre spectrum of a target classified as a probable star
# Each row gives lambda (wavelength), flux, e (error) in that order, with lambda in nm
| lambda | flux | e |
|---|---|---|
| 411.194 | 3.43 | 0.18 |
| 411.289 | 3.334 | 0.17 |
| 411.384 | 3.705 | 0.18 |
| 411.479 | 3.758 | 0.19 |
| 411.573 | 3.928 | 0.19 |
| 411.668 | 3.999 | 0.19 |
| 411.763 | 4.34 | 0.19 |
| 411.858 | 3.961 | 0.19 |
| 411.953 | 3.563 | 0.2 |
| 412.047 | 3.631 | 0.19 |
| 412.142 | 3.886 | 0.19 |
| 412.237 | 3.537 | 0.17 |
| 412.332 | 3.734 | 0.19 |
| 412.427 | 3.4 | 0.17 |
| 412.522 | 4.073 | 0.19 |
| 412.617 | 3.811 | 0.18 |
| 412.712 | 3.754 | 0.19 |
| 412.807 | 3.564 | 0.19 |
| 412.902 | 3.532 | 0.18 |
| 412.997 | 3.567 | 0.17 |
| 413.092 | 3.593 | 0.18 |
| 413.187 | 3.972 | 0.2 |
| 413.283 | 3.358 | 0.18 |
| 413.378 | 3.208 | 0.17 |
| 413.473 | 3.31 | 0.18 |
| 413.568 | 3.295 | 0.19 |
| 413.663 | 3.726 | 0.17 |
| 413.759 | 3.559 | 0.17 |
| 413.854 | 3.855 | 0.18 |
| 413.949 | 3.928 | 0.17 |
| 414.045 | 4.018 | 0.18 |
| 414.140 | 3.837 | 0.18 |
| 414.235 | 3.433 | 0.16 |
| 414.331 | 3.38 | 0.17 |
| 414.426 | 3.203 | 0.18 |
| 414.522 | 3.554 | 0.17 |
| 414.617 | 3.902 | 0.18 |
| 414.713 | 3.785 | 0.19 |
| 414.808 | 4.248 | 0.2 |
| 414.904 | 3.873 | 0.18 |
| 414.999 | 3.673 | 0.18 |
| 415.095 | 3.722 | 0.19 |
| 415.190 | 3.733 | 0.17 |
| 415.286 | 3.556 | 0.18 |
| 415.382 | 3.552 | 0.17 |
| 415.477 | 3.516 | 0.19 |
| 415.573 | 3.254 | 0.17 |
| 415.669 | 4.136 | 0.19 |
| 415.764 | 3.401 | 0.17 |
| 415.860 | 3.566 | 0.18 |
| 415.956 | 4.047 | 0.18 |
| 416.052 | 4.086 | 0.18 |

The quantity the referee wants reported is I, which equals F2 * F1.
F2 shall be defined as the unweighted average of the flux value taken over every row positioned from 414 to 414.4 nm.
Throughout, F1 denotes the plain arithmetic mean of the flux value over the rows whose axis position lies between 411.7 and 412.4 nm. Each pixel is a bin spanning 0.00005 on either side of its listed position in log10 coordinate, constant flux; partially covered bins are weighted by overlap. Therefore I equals 14.0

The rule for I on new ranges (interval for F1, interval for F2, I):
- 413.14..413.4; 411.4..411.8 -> 14.1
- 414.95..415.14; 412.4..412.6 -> 13.8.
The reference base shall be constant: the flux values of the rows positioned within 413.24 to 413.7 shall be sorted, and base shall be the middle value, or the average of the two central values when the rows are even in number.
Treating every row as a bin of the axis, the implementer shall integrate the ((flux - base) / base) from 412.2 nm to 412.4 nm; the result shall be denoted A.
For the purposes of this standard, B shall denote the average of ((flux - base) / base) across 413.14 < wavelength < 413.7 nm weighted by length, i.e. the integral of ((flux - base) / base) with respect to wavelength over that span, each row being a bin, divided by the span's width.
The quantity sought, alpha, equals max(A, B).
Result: 0.049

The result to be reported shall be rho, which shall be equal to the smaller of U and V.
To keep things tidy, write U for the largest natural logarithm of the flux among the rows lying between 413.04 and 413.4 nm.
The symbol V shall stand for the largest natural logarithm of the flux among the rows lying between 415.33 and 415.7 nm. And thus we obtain 1.38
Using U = 1.38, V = 1.42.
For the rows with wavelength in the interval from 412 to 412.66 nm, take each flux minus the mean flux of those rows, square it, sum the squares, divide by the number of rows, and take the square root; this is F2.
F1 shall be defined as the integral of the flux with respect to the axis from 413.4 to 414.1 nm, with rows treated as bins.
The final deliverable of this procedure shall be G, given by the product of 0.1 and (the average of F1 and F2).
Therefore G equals 0.138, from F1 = 2.56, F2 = 0.208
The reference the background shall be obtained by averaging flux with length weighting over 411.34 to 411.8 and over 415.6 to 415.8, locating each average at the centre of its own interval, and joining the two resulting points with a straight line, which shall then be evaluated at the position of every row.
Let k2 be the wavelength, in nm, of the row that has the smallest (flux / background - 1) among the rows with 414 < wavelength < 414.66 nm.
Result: 414.426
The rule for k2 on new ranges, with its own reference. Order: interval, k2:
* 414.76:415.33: 415.286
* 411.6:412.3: 412.237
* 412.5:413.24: 412.902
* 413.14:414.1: 413.378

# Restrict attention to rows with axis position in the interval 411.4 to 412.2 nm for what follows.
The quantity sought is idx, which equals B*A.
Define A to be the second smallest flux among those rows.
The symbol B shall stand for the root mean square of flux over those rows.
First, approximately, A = 3.631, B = 3.89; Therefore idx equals 14.1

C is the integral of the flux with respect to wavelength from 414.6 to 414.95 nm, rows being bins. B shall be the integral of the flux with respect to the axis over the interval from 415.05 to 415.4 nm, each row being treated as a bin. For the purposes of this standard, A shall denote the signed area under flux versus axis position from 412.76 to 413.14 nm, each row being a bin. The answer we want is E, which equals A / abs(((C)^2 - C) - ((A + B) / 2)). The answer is 1.7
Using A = 1.36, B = 1.28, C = 1.38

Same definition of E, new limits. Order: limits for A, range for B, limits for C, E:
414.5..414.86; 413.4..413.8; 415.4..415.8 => 1.8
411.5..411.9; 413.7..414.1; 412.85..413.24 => 1.7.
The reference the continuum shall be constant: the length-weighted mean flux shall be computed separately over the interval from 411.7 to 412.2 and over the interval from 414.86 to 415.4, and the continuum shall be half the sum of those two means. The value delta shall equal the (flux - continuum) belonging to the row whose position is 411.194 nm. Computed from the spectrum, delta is -0.35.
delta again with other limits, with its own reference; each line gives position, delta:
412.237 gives -0.25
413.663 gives -0.06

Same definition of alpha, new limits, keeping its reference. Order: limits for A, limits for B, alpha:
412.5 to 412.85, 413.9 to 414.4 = 0.117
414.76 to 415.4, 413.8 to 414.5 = 0.106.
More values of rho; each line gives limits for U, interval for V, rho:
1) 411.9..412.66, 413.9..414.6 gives 1.39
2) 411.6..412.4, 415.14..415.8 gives 1.42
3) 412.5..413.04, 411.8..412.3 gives 1.38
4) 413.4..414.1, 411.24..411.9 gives 1.39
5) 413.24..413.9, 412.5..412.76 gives 1.35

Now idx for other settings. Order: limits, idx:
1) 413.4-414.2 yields 12.2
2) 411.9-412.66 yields 13.1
